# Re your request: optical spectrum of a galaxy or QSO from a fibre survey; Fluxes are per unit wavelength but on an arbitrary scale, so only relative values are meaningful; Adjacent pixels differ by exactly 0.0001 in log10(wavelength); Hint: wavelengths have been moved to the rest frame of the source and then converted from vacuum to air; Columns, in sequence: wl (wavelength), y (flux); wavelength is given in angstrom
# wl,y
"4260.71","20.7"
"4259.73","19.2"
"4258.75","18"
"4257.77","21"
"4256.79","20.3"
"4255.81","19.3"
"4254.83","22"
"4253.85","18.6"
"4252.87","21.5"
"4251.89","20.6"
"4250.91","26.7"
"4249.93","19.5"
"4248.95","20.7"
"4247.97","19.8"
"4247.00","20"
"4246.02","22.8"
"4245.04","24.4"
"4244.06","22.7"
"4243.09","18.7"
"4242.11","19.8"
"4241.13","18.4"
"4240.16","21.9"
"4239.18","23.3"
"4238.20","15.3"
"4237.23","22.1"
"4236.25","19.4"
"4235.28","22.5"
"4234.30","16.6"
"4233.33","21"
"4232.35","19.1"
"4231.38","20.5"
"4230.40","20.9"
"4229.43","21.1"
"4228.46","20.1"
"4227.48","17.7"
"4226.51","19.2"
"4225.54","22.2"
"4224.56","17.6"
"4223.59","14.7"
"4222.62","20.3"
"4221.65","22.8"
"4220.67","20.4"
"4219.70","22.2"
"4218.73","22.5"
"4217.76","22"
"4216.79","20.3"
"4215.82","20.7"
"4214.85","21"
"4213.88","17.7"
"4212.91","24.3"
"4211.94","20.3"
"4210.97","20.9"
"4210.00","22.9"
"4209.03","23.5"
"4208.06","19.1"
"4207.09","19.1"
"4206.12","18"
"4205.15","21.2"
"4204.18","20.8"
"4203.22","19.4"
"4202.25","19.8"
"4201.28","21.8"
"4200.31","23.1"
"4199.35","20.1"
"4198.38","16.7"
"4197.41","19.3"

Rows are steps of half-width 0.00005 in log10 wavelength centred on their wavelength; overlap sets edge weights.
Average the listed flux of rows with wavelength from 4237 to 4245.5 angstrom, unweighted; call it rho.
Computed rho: 20.7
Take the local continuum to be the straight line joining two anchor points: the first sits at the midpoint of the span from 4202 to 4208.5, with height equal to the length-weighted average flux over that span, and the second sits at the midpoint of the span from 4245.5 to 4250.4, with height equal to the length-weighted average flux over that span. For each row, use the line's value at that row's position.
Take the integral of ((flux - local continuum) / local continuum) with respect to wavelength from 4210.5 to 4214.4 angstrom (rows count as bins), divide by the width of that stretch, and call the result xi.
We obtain 0.051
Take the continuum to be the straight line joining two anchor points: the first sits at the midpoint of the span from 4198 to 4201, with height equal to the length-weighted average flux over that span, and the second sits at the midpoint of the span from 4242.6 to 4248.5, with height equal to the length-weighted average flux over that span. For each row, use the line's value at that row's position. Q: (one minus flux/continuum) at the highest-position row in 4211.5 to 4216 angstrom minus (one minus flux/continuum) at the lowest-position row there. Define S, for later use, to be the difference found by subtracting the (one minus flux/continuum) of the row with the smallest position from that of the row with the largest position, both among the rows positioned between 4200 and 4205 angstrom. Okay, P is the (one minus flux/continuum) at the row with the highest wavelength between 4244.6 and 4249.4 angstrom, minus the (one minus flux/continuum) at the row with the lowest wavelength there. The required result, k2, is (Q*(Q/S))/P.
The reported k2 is 0.0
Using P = 0.18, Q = -0.01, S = 0.12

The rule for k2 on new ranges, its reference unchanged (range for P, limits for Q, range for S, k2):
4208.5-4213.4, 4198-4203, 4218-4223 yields -6.0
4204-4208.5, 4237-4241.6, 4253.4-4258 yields -3.4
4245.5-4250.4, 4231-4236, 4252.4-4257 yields 0.9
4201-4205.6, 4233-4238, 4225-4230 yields 1.1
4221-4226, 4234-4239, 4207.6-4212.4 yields -2.3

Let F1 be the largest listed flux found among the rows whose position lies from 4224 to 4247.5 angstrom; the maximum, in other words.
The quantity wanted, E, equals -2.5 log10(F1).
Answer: -3.47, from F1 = 24.4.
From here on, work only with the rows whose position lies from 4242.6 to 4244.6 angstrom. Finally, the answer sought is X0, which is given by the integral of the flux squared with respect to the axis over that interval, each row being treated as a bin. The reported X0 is 874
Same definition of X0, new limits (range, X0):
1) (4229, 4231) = 879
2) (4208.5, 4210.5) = 1066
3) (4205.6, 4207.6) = 691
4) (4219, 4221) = 928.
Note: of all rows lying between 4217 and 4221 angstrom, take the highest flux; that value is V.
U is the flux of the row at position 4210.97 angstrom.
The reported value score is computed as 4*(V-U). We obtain 6.4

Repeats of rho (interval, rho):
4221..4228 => 19.2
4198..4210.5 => 20.4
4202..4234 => 20.4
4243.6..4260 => 21.0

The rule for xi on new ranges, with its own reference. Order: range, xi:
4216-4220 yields 0.087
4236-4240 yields -0.007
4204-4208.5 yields -0.004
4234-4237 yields -0.020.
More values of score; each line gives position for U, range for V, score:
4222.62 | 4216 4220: 8.8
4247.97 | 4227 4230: 5.2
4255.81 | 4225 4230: 11.6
